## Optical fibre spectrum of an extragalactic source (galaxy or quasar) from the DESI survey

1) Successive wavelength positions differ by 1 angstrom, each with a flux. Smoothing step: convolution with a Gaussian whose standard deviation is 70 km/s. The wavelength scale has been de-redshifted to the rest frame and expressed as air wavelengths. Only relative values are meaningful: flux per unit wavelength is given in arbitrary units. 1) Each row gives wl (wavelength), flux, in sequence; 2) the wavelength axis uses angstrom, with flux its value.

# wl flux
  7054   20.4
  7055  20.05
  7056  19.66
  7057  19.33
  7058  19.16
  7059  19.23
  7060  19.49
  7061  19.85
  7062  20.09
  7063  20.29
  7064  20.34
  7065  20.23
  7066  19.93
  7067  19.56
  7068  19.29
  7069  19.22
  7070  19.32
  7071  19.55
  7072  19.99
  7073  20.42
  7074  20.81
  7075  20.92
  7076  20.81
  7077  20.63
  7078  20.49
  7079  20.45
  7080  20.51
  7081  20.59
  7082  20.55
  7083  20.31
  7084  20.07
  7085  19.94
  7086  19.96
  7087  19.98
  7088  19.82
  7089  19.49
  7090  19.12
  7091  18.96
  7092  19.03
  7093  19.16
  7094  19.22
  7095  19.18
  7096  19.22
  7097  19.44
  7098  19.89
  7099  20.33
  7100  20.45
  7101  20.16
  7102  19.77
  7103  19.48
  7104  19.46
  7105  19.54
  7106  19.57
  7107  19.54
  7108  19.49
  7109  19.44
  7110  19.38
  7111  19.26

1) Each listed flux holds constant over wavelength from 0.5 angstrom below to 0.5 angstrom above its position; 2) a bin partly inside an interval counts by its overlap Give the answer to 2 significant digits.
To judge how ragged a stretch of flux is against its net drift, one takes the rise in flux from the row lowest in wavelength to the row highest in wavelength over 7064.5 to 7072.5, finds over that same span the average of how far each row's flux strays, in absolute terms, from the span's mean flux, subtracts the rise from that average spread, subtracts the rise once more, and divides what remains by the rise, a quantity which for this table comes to -3.3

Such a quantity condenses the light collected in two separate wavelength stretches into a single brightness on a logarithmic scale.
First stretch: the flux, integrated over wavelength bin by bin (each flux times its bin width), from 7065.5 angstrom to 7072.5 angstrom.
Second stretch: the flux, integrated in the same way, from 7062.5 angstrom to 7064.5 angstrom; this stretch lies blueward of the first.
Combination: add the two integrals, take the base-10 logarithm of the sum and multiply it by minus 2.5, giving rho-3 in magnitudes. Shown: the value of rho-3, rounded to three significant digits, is -5.62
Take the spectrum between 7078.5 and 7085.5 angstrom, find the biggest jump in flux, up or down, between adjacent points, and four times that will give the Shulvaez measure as 0.96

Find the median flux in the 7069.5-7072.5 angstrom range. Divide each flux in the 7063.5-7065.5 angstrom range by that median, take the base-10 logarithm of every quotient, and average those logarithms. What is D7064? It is 0.016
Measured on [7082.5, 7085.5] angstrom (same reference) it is 0.012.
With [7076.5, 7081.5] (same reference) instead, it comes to 0.021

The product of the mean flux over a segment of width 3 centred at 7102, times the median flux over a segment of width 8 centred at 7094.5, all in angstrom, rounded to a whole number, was 380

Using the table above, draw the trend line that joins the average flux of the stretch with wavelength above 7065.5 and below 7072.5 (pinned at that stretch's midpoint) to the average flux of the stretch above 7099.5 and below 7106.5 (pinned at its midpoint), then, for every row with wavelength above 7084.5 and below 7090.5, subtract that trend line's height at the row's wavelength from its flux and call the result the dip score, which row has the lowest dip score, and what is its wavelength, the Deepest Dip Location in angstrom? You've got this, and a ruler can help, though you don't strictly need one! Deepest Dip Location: 7090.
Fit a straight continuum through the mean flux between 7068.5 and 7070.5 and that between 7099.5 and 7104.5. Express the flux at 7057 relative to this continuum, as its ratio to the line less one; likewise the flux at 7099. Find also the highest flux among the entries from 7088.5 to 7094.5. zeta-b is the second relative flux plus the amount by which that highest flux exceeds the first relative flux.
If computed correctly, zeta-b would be 19.50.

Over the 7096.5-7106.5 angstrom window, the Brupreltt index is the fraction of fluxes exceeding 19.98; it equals 0.30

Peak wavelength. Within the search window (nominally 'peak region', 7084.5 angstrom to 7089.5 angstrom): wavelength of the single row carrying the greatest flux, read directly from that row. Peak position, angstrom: 7087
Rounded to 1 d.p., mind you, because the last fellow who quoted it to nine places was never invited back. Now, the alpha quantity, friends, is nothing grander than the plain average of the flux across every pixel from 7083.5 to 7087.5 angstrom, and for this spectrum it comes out 20.0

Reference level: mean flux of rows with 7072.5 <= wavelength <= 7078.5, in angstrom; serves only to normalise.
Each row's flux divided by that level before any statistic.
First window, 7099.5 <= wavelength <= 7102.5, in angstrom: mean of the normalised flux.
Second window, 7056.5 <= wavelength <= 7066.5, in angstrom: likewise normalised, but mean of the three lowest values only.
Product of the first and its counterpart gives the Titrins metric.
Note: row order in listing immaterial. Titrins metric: 0.91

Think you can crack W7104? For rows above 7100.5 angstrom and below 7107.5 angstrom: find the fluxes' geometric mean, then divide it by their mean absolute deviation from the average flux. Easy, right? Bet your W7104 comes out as 108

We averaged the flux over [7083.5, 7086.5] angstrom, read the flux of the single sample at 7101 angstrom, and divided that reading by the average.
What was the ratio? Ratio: 1.01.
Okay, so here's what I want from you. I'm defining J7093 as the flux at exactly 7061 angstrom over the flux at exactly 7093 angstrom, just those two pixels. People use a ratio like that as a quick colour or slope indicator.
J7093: 1.04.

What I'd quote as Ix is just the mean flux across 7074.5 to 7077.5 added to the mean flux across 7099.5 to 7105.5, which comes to 40.6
